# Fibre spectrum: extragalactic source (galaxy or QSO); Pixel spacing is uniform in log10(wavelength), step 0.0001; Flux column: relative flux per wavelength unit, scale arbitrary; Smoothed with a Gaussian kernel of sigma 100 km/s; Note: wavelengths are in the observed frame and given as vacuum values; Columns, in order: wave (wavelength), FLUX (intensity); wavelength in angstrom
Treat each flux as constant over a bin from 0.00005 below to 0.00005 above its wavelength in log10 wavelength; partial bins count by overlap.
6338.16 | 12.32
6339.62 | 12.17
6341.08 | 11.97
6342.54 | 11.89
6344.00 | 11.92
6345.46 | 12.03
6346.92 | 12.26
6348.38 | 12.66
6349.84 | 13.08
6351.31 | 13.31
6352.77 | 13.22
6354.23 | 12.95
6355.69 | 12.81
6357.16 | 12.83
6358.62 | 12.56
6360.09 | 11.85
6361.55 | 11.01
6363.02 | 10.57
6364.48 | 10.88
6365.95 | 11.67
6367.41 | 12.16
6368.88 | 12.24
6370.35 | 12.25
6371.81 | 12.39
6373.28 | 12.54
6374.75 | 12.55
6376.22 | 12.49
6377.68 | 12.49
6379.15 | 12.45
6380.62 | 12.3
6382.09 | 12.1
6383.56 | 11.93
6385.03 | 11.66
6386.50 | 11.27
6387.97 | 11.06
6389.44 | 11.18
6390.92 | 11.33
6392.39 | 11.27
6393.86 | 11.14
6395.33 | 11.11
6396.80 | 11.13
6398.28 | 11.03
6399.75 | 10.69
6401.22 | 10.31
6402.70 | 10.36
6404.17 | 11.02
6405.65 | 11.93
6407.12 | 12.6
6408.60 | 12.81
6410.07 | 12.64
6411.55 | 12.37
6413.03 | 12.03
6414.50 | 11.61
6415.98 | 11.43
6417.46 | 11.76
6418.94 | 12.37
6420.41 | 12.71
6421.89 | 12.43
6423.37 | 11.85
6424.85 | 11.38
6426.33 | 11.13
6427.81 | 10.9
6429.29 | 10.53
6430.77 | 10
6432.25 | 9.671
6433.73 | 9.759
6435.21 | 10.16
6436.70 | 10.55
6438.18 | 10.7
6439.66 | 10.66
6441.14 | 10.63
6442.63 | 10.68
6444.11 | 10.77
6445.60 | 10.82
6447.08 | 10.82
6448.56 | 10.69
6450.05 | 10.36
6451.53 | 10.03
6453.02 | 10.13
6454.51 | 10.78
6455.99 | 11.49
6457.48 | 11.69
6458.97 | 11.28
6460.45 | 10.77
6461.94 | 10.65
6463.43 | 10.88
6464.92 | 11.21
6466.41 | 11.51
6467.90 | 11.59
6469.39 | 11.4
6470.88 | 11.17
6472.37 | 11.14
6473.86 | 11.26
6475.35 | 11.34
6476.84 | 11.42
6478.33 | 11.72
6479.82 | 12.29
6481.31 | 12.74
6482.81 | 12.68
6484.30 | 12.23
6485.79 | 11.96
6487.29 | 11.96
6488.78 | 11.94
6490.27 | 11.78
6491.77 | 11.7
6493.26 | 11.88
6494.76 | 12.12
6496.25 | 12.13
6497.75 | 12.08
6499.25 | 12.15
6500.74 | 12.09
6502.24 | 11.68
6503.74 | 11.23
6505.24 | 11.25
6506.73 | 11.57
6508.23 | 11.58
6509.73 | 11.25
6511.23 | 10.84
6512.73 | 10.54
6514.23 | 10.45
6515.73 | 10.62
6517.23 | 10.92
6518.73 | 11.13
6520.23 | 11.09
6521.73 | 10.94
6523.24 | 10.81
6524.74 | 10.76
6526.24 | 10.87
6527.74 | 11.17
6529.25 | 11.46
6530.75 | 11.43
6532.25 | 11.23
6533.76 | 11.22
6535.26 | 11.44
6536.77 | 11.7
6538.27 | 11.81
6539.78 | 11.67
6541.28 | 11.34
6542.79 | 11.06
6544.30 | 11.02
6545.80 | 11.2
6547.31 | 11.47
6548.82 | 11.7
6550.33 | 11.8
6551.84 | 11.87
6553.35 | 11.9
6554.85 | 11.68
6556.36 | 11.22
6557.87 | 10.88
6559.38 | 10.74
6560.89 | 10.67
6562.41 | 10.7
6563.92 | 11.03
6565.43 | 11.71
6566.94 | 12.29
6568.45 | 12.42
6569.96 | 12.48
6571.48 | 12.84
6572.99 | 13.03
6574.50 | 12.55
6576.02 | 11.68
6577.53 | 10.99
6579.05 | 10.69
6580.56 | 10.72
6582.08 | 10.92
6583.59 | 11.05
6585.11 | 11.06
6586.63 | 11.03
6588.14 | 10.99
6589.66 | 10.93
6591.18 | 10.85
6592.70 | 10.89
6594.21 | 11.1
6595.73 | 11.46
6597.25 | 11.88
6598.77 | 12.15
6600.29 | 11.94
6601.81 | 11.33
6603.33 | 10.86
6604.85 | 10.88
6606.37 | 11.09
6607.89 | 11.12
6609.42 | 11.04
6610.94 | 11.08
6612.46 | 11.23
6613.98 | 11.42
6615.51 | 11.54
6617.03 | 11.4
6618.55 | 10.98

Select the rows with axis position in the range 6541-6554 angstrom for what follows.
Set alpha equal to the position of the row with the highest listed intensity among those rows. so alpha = 6553.35 angstrom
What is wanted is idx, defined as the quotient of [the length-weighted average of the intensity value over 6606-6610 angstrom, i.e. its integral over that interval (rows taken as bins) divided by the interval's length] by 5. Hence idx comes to 2.21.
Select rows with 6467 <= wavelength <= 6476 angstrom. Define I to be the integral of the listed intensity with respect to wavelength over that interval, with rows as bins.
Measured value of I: 102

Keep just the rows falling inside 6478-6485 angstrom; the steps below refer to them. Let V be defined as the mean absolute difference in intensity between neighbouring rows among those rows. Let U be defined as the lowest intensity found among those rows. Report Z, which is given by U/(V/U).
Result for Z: 359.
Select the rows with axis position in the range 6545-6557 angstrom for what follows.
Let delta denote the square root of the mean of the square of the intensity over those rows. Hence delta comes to 11.6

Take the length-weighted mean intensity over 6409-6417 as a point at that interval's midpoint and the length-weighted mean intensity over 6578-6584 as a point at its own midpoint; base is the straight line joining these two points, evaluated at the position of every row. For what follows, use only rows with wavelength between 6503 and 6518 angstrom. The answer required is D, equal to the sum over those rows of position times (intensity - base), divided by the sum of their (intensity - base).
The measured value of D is 6513.9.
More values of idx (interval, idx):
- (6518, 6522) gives 2.21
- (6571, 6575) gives 2.57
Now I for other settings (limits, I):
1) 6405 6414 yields 111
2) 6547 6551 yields 47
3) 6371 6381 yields 125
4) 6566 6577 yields 137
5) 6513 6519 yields 64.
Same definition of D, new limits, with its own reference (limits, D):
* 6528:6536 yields 6532.0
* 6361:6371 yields 6363.8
